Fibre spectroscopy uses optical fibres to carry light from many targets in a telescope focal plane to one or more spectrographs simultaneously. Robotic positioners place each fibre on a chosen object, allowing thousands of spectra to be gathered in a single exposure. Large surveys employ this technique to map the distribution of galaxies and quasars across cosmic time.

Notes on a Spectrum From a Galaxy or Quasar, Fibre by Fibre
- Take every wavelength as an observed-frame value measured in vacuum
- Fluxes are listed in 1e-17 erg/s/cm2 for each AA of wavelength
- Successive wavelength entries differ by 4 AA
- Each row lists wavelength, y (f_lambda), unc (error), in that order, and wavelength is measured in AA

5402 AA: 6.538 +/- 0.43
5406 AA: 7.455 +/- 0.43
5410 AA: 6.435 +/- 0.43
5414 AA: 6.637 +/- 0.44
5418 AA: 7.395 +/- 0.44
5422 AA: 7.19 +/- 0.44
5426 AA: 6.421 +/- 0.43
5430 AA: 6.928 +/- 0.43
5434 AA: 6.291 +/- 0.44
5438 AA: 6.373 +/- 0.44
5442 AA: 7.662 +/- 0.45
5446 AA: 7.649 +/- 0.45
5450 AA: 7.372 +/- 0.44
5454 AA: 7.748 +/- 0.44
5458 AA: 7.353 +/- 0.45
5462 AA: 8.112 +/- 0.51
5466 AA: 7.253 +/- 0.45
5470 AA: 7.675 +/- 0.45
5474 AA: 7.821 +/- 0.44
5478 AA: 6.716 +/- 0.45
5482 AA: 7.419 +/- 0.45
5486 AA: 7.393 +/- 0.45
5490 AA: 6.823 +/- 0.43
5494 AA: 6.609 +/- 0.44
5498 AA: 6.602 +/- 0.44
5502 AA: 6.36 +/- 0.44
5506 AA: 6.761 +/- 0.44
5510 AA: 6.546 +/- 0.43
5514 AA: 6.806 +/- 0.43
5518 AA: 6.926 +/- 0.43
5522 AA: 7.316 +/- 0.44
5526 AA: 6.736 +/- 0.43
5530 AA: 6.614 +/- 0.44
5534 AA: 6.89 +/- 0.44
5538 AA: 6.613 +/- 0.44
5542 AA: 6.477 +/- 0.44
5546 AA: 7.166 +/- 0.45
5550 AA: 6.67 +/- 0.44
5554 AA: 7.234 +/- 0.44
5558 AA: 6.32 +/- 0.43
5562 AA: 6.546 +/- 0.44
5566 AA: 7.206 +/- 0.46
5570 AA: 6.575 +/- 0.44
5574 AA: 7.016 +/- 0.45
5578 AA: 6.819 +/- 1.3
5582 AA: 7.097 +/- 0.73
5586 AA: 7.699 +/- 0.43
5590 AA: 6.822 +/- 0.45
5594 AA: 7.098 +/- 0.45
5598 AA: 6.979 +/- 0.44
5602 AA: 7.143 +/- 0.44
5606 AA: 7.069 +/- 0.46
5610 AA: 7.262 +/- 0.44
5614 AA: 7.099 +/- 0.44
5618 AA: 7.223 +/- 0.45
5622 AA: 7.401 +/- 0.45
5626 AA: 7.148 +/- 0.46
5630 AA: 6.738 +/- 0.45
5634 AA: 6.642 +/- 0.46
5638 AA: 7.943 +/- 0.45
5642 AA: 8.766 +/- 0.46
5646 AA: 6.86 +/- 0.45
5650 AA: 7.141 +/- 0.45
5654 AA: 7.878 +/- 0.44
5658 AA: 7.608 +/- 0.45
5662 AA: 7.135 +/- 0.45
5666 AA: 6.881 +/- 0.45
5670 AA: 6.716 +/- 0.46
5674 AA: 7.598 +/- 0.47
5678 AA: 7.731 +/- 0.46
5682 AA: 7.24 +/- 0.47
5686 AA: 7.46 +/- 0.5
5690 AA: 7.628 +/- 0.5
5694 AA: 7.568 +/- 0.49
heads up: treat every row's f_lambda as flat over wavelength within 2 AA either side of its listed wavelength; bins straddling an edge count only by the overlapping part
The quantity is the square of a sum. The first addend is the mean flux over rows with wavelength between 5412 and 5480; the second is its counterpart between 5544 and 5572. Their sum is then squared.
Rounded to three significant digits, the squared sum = 197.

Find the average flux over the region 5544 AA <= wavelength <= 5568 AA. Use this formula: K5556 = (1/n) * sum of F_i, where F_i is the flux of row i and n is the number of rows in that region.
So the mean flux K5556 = 6.86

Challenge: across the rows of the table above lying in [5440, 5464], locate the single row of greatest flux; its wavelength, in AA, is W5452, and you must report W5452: 5462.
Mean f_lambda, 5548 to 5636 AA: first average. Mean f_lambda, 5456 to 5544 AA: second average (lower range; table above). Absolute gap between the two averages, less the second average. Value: -6.99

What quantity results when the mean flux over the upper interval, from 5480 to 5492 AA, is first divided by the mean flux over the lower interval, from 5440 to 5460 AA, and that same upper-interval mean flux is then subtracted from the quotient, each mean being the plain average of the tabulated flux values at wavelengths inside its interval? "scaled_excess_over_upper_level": -6.3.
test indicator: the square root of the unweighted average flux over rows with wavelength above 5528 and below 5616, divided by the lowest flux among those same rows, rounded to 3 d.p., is 0.416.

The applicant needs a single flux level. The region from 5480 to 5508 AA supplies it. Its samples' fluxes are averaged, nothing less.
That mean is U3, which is 6.85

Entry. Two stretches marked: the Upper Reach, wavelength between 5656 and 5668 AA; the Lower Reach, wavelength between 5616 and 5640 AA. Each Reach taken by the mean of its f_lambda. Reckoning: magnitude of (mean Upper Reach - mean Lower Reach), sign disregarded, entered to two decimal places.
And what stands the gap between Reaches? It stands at 0.03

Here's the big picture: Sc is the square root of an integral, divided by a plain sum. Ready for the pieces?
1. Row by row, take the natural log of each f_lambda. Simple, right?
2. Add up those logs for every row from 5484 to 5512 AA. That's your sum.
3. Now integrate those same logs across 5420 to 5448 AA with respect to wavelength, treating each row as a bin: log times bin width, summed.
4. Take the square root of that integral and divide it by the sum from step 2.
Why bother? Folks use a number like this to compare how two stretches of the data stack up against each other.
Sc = 0.55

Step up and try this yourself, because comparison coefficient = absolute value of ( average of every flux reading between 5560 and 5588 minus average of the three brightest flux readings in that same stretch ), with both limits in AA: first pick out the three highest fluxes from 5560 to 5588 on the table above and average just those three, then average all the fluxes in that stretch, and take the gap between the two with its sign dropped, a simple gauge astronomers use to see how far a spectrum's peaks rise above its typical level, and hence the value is 0.34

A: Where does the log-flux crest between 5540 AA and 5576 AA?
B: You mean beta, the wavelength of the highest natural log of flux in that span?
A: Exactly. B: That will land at 5554 AA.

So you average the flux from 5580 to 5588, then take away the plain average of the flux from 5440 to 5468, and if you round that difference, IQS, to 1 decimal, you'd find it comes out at -0.2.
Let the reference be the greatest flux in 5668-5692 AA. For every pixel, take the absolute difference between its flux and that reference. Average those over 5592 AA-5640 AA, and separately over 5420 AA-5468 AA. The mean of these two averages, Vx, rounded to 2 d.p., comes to 0.61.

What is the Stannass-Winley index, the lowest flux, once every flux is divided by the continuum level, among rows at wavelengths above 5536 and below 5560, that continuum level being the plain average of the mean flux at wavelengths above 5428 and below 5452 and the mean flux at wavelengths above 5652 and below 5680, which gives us 0.88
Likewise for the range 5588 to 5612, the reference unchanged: 0.95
